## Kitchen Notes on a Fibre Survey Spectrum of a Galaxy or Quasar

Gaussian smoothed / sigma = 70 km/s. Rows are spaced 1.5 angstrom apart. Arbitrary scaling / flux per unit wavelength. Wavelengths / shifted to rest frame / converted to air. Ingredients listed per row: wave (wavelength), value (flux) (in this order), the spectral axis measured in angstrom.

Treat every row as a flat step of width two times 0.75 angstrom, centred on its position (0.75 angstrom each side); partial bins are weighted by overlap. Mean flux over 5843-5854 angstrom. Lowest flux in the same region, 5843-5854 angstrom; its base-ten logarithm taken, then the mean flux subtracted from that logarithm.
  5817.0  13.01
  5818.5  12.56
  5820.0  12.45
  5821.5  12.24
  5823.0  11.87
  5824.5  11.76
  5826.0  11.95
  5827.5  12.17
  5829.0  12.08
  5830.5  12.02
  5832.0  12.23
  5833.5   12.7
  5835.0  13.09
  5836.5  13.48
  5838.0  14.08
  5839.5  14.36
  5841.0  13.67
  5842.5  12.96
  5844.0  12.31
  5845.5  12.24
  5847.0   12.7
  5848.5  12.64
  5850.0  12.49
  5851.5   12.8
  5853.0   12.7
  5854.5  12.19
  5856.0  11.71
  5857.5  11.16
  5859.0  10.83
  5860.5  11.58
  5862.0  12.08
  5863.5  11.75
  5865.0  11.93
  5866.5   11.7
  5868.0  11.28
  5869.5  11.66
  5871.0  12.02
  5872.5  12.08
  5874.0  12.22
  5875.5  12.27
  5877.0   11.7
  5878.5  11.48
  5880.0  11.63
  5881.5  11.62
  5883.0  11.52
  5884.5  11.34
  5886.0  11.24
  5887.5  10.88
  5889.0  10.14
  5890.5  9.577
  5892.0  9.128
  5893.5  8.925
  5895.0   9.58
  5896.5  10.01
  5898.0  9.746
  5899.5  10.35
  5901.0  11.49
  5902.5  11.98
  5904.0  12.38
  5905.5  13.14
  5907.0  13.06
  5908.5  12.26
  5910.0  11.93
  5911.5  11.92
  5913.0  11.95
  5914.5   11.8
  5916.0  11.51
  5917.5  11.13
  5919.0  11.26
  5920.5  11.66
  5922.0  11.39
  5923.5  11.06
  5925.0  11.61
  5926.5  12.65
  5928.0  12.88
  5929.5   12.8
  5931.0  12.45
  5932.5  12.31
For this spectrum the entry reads -11.5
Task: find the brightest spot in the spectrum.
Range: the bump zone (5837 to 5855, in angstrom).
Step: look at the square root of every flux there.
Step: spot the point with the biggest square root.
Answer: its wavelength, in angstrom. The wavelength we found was 5839.5 angstrom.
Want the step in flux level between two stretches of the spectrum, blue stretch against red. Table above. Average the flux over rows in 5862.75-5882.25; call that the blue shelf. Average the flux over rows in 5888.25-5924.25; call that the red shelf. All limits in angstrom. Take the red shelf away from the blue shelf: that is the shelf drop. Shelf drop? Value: 0.7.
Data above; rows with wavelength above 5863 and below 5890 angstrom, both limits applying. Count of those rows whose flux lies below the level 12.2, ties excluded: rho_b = 16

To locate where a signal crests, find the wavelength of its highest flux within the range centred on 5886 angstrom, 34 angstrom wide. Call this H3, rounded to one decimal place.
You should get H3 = 5875.5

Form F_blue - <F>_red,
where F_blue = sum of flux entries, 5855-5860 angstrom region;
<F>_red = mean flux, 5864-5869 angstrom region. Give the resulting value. 22.1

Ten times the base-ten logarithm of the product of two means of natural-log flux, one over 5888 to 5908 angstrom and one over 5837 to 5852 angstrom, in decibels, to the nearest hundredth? 7.83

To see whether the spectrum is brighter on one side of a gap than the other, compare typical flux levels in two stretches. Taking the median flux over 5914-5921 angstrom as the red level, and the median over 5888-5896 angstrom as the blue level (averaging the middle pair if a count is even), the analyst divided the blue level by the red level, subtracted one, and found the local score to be -0.17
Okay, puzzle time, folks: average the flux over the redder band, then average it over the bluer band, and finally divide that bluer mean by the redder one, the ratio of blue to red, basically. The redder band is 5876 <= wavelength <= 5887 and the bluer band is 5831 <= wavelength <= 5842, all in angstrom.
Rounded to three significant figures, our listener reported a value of 1.16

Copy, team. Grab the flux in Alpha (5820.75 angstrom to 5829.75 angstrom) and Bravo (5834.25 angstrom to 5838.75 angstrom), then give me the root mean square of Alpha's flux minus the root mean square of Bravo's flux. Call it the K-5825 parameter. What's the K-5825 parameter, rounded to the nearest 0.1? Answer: -1.5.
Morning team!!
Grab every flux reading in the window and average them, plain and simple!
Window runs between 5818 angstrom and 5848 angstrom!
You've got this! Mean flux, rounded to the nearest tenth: 12.6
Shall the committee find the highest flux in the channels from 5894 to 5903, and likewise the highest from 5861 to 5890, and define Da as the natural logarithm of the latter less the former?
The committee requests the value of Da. -1.2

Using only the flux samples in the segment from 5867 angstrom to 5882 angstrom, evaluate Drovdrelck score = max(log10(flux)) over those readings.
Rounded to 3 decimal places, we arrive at 1.089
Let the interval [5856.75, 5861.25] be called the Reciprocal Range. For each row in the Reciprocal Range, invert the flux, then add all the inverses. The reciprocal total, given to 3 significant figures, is 0.268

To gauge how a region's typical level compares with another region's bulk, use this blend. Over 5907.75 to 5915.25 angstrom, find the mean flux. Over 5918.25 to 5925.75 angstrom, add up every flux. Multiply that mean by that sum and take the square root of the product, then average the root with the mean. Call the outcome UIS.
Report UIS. 19.0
